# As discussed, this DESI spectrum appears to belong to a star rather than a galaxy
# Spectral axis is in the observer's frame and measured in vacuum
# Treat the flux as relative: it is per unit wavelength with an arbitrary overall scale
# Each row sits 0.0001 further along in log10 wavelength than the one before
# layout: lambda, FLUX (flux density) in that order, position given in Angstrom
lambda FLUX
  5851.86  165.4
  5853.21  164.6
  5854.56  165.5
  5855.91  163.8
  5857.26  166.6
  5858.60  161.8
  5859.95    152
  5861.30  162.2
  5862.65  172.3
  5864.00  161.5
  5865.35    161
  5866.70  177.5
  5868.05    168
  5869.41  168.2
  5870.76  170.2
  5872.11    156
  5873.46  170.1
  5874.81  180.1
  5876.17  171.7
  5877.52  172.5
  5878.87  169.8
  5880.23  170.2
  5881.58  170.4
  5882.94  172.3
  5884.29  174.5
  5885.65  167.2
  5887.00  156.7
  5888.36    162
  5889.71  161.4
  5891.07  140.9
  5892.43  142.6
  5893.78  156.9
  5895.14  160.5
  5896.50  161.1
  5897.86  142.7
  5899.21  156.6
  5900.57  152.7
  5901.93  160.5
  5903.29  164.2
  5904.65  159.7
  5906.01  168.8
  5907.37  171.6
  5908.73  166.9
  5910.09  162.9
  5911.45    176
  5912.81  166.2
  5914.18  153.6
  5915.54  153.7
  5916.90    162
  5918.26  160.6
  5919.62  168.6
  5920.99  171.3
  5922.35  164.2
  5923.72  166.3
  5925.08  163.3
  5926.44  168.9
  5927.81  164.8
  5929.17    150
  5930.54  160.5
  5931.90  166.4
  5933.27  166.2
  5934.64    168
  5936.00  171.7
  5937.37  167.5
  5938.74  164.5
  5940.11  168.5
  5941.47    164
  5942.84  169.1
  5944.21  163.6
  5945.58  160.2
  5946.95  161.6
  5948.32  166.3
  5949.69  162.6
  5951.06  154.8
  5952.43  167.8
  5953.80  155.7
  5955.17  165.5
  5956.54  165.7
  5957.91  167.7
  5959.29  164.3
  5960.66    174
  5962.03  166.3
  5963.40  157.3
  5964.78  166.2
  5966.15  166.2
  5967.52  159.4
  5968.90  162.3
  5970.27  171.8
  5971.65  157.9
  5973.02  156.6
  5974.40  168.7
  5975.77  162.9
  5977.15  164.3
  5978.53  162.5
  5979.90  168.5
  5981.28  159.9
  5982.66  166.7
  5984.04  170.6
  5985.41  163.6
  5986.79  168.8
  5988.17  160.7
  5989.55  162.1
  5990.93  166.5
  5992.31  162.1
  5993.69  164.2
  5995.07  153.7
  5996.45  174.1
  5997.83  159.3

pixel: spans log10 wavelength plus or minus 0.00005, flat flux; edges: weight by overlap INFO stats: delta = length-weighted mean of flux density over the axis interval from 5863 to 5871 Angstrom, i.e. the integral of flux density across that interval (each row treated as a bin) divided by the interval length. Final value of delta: 168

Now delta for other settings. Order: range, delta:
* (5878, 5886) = 171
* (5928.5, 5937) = 164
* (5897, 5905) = 156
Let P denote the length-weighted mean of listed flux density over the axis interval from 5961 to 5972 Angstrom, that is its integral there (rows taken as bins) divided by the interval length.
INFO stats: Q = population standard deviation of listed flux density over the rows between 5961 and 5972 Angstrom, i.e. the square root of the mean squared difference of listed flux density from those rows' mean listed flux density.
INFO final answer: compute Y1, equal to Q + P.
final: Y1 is 169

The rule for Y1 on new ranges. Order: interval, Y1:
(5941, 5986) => 169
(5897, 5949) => 170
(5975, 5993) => 168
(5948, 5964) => 169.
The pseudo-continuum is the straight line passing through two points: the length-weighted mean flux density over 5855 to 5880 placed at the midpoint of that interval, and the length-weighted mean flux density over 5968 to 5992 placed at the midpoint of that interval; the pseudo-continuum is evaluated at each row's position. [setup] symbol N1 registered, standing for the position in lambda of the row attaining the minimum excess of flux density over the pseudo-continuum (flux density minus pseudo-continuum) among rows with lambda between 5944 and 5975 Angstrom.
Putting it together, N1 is 5951.06 Angstrom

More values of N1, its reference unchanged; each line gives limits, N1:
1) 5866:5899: 5891.07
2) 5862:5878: 5872.11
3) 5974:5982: 5981.28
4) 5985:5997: 5995.07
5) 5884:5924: 5891.07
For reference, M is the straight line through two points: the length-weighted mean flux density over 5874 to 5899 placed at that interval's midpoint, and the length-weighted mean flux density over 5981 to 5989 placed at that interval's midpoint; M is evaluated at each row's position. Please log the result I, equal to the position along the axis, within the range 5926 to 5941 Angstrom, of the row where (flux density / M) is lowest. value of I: 5929.17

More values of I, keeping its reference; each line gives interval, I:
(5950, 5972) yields 5951.06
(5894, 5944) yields 5897.86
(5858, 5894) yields 5891.07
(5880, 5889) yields 5887.00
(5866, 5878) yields 5872.11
